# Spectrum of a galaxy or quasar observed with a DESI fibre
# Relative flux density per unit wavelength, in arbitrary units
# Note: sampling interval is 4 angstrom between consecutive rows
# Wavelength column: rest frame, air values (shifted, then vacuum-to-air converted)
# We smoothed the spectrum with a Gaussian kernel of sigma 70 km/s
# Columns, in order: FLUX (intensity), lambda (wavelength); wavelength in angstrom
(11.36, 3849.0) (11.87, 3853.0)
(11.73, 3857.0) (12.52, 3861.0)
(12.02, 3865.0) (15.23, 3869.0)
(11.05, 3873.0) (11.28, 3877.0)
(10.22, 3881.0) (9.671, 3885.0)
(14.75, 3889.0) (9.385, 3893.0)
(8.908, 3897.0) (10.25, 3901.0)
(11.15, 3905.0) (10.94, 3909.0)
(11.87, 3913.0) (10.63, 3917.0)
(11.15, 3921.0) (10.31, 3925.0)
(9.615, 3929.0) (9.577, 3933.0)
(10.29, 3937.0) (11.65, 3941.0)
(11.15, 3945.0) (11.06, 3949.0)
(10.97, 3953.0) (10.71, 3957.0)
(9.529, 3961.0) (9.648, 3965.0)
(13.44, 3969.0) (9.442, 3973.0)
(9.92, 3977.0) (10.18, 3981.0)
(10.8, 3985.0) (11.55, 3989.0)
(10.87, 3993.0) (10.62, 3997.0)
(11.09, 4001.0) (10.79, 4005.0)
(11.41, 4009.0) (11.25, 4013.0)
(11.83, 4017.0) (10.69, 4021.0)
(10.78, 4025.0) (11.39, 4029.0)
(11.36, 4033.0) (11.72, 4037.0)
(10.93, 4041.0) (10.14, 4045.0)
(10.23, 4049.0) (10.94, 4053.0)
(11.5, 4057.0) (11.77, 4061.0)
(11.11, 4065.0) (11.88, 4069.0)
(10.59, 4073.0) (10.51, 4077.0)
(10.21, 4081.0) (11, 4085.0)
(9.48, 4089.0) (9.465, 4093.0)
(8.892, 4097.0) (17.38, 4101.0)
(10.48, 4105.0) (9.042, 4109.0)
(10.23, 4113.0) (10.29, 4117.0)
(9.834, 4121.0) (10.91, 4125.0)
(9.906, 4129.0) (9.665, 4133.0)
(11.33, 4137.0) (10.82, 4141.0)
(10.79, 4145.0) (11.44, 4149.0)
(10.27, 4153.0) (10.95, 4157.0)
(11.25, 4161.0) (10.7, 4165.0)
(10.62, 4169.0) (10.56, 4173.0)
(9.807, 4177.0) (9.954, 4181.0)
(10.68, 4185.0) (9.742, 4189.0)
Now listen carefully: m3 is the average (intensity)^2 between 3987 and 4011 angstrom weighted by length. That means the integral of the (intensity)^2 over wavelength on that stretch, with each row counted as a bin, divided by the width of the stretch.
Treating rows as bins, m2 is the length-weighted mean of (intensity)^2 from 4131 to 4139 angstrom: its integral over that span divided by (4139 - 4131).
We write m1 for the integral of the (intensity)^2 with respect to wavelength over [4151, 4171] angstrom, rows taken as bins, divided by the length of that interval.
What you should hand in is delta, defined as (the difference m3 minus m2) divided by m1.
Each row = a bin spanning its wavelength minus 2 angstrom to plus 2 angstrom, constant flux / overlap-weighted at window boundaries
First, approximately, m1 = 116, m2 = 111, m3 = 122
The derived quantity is 0.10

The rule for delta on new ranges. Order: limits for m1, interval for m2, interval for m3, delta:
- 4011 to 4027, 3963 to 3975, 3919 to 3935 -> -0.14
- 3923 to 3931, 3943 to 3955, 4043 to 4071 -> 0.01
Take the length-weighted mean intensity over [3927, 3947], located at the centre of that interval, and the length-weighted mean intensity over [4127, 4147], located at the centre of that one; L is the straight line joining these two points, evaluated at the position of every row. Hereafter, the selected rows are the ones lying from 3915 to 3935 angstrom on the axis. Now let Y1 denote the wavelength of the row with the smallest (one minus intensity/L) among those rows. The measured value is 3921.0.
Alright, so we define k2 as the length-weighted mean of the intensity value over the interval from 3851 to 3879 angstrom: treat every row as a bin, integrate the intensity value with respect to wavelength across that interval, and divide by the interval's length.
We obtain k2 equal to 12.2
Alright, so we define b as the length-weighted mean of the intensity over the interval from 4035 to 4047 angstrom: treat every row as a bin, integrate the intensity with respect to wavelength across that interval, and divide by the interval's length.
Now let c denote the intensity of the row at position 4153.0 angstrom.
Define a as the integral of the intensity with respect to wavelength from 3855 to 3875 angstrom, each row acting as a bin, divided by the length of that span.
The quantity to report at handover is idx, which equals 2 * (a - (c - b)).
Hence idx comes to 26.3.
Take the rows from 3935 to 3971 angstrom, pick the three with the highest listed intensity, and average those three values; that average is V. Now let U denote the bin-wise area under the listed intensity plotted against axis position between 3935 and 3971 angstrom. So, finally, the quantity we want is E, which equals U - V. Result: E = 382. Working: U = 394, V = 12.08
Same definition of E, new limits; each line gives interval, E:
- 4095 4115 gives 211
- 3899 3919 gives 208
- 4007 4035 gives 303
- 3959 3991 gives 326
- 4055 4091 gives 380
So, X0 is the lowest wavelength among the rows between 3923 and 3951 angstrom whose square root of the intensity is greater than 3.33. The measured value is 3941.0 angstrom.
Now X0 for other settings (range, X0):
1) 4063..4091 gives 4065.0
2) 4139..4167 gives 4149.0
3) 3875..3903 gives 3877.0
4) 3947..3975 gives 3969.0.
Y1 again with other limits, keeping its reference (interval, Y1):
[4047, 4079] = 4069.0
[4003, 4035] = 4017.0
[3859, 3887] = 3869.0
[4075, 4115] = 4101.0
